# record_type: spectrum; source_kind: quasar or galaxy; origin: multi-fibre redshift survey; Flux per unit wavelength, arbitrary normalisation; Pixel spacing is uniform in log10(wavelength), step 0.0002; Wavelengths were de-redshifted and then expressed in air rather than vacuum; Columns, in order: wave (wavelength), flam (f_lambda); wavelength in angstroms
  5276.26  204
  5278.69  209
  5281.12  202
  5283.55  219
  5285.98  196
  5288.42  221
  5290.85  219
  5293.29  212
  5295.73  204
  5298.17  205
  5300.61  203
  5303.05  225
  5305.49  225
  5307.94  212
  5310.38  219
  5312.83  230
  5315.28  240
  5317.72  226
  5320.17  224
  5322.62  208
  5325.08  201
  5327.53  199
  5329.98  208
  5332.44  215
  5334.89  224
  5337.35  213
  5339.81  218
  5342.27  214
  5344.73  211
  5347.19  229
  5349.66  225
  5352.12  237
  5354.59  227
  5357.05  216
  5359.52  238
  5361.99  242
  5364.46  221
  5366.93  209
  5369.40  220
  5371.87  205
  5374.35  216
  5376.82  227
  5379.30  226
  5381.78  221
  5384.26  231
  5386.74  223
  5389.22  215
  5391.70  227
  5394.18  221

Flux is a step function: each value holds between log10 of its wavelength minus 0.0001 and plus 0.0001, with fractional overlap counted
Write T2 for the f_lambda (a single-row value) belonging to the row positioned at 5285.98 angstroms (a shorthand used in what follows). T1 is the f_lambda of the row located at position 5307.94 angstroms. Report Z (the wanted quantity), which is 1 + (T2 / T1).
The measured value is 1.92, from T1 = 212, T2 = 196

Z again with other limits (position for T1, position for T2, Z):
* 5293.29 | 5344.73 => 2.00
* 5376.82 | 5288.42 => 1.97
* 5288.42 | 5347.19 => 2.04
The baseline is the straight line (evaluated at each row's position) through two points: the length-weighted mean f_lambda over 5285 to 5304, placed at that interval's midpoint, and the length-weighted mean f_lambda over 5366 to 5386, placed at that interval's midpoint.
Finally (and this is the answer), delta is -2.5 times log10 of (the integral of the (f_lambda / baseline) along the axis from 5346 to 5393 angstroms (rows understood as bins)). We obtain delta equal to -4.2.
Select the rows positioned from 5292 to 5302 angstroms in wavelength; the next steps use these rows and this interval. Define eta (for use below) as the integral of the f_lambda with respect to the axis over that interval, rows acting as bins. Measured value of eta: 2063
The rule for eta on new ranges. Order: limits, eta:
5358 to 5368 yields 2274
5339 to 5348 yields 1958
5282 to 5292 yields 2135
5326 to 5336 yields 2112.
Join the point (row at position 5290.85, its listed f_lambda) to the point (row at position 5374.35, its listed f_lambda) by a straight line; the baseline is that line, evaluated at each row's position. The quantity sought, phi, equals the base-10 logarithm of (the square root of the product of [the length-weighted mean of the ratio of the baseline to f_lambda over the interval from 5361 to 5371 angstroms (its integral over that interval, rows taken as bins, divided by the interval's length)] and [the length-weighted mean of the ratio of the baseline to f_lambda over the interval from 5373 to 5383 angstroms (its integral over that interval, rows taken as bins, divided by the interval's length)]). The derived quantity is -0.011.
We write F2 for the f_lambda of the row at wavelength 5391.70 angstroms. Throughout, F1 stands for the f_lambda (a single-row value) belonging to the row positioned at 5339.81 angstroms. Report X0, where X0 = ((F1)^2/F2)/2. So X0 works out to 105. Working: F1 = 218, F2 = 227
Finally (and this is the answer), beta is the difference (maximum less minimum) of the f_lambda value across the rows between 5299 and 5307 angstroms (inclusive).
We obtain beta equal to 22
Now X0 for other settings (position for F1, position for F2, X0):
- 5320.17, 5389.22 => 117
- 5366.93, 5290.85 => 100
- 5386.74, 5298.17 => 121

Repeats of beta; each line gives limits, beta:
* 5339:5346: 7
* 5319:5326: 23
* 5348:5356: 12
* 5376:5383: 6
